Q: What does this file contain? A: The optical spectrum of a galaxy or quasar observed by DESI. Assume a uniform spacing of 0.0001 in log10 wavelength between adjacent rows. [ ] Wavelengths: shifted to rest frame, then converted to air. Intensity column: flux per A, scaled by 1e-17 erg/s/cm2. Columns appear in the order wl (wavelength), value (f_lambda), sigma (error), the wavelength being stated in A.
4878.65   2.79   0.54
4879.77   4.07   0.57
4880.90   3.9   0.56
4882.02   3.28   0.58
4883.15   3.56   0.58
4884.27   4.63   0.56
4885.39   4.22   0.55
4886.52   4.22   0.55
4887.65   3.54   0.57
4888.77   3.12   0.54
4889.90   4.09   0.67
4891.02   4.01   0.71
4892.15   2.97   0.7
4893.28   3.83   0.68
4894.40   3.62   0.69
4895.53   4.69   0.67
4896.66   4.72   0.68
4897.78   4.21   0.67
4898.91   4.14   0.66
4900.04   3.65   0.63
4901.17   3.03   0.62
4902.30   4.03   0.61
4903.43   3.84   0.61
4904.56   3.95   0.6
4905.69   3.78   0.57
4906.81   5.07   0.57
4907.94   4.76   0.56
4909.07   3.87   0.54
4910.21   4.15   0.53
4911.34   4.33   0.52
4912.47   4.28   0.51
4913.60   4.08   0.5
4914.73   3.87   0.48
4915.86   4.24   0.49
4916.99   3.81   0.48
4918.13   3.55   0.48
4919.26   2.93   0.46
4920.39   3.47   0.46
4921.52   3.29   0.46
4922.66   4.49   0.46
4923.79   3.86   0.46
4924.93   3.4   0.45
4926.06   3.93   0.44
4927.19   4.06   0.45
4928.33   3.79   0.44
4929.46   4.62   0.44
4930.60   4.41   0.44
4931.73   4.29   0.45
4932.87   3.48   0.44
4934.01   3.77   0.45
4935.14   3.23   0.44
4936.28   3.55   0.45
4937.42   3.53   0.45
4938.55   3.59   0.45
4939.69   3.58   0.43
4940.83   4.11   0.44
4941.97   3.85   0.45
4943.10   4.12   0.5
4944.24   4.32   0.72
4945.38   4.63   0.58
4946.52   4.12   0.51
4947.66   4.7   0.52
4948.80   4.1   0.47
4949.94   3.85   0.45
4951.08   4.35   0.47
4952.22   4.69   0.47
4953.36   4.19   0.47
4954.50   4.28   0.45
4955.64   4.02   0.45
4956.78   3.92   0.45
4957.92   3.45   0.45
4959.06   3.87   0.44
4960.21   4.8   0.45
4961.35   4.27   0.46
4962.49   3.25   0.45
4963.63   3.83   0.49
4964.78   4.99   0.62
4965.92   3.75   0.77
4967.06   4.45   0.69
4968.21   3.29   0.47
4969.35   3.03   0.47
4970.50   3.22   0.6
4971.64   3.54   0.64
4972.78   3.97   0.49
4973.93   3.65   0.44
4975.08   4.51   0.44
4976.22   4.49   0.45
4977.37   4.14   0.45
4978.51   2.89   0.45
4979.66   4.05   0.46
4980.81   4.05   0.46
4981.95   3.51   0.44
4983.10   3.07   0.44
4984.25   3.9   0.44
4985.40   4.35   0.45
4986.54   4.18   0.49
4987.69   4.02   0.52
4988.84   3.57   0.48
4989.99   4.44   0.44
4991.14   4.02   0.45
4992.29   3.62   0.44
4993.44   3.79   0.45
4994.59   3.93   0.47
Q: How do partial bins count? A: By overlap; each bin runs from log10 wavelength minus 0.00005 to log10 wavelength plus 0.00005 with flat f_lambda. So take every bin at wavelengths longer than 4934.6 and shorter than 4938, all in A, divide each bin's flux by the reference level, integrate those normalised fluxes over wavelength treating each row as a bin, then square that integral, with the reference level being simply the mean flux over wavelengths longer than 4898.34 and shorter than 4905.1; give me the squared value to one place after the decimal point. 9.6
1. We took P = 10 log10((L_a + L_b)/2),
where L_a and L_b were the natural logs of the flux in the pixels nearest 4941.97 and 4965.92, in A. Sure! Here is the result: 1.25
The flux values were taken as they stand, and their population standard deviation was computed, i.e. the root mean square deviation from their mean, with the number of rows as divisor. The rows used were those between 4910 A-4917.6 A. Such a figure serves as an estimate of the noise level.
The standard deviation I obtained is 0.19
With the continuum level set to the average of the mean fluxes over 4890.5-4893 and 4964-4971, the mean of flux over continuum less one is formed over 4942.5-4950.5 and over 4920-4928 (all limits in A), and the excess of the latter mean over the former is -0.13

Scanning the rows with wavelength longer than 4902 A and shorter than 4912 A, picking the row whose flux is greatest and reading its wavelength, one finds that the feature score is 4906.81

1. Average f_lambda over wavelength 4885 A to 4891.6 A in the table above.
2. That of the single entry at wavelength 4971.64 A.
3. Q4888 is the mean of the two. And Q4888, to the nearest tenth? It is 3.7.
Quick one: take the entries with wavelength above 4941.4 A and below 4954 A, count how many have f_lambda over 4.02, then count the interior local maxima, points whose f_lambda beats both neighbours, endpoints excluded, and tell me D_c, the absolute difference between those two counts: 6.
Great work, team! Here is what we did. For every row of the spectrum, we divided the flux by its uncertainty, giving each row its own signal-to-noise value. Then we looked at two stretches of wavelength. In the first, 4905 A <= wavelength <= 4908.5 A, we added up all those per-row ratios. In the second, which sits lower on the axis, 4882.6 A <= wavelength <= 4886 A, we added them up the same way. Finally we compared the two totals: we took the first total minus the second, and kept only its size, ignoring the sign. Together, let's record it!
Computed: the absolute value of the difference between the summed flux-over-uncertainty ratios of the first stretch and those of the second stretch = 1.95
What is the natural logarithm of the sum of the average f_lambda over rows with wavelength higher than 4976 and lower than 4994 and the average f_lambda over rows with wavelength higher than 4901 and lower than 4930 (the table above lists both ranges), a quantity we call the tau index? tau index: 2.06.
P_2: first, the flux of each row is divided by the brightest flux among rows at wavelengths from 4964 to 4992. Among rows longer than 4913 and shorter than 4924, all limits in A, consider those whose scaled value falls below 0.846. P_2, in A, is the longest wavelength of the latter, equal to 4923.79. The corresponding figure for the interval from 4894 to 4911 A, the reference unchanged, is 4910.21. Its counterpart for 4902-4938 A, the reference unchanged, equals 4937.42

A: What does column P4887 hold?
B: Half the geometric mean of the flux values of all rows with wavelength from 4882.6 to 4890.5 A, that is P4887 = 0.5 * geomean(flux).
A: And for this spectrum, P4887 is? 1.94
